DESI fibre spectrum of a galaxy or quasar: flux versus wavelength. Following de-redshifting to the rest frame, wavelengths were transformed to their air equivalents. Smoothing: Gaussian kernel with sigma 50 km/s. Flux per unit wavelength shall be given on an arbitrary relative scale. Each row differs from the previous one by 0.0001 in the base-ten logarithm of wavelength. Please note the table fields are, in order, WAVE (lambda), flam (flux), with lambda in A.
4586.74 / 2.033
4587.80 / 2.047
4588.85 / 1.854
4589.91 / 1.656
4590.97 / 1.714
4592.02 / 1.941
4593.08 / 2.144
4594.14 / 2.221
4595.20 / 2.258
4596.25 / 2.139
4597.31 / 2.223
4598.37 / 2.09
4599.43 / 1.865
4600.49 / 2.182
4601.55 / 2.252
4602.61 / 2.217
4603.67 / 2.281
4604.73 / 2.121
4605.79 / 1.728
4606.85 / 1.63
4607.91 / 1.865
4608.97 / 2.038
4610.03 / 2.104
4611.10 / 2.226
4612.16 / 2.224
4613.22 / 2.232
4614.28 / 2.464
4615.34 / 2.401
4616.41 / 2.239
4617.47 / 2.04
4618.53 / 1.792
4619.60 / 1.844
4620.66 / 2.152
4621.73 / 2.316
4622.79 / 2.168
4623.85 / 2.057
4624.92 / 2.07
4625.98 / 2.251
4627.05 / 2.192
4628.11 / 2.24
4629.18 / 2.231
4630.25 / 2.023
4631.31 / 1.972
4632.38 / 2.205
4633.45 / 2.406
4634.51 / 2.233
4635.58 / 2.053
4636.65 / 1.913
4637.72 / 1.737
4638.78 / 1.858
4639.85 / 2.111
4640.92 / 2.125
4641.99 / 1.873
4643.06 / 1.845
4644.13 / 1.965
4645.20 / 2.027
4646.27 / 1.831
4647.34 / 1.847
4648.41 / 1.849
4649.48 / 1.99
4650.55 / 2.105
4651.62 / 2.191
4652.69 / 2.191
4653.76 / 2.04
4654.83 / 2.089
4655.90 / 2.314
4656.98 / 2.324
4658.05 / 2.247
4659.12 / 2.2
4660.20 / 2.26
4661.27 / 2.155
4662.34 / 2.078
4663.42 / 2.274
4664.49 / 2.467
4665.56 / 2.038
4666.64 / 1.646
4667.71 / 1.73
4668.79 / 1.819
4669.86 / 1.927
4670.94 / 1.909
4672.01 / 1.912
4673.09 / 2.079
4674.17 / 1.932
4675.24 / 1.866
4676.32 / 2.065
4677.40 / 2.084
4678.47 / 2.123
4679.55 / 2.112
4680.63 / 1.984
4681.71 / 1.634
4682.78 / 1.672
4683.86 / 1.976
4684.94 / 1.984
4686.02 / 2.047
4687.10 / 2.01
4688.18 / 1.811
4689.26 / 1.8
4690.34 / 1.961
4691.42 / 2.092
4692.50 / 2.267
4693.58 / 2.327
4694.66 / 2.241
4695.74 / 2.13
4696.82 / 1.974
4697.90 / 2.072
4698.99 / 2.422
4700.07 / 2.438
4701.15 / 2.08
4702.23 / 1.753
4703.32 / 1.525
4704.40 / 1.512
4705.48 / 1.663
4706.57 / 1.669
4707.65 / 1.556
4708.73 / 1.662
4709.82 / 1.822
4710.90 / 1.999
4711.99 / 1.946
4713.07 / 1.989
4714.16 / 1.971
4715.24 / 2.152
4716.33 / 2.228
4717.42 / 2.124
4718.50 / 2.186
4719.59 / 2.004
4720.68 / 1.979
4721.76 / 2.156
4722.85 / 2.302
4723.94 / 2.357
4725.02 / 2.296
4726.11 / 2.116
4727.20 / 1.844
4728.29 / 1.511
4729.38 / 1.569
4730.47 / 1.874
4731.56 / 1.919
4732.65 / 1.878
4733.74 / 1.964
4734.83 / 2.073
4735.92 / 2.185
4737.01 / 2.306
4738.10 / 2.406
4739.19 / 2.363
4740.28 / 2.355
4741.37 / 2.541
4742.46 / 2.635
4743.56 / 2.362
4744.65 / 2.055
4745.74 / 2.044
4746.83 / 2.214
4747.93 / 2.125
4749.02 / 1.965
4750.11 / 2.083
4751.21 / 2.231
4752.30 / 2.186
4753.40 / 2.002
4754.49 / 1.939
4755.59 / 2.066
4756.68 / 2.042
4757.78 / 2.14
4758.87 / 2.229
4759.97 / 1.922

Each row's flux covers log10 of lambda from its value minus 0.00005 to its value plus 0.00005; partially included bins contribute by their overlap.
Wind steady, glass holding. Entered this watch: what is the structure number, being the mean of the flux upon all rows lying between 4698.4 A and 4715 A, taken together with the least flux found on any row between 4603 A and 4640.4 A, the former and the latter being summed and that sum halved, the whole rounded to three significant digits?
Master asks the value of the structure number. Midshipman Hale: 1.75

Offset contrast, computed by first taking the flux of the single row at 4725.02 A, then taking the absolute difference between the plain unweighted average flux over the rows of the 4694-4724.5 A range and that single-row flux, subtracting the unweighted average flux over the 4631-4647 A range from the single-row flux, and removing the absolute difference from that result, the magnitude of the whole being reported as 0.01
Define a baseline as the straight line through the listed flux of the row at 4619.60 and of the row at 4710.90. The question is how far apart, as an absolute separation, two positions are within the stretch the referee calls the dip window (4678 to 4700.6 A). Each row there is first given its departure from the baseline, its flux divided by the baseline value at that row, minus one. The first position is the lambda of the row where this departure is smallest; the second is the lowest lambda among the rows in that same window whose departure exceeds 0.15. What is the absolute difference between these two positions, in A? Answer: 10.8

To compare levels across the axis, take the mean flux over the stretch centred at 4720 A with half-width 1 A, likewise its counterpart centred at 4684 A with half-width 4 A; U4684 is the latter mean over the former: 0.95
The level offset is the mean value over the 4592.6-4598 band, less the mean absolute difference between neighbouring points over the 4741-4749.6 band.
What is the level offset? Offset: 2.04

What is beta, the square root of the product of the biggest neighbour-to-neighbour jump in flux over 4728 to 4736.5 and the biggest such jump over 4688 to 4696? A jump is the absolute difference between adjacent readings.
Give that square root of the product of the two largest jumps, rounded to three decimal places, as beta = 0.231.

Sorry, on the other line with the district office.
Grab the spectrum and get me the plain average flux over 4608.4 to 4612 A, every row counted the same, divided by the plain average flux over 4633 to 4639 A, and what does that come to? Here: 1.04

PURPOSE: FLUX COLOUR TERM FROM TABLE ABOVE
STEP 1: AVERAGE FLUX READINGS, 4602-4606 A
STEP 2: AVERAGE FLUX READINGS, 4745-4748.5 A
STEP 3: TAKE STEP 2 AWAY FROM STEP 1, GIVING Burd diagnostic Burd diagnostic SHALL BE 0.0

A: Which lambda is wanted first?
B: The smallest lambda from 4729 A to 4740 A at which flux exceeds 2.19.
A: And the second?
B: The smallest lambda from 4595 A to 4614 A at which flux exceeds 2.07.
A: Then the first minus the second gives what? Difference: 141.8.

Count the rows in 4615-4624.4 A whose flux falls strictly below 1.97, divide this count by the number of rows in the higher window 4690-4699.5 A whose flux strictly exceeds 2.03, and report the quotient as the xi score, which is 0.29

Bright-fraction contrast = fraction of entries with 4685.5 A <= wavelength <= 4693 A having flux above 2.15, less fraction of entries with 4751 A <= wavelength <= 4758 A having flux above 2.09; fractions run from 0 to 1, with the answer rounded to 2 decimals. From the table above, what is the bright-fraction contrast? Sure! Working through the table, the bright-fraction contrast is -0.29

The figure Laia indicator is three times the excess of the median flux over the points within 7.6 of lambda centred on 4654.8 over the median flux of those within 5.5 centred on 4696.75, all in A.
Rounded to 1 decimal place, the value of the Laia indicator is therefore 0.2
